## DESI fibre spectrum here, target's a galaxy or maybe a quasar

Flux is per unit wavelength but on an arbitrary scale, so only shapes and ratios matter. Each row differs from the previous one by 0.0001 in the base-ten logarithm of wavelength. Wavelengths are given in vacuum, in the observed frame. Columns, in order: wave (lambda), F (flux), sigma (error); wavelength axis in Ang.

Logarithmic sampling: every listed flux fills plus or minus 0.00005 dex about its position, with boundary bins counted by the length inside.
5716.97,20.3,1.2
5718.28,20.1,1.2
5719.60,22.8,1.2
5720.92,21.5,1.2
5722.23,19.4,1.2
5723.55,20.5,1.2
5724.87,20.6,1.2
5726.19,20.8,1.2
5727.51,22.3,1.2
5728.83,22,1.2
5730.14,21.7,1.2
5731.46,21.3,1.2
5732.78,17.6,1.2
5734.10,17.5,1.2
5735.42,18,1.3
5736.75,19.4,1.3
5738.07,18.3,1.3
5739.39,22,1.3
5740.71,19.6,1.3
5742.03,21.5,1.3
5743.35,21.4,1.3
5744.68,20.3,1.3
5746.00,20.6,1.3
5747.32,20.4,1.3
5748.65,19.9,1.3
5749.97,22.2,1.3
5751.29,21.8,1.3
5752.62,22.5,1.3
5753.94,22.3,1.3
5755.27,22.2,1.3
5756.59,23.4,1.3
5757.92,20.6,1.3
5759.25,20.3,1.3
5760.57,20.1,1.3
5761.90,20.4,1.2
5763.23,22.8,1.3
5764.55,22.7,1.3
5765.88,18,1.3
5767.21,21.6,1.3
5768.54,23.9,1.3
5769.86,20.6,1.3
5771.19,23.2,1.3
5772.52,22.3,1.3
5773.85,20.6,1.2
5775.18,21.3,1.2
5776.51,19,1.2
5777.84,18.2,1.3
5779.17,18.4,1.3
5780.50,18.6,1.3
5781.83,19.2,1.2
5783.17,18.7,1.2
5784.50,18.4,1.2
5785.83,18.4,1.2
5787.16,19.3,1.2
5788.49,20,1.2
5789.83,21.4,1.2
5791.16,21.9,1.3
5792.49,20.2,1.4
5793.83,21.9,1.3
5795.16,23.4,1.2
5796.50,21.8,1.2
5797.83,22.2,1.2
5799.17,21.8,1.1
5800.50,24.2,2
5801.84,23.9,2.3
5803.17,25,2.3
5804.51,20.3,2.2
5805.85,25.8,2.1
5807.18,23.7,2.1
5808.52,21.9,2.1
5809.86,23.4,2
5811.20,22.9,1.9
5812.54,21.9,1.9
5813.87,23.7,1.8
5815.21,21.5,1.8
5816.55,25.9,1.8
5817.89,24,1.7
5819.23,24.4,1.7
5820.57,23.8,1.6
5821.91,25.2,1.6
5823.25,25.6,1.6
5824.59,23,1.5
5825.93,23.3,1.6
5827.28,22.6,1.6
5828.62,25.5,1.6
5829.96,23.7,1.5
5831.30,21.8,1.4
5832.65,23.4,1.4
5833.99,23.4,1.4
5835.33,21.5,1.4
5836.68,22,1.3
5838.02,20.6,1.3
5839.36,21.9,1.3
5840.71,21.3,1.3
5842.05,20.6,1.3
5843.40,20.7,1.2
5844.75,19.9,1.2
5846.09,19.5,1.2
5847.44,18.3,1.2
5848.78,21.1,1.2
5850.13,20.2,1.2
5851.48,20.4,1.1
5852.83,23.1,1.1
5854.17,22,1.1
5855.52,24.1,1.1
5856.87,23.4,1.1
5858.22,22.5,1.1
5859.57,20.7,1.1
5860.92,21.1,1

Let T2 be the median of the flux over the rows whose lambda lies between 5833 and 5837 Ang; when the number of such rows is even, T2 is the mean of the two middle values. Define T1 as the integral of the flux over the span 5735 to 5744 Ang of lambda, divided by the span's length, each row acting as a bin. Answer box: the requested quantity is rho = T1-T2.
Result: -1.9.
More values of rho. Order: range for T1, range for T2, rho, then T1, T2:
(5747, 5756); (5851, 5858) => -1.4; 21.7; 23.1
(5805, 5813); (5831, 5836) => 0.6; 23.2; 22.6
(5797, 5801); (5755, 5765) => 1.3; 22.7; 21.4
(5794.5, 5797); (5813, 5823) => -1.4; 22.6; 24.0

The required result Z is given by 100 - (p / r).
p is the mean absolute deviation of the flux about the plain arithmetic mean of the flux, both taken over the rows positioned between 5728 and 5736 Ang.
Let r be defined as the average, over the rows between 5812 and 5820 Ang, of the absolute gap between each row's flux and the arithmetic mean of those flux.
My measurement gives 98.4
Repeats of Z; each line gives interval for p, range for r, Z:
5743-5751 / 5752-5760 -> 99.3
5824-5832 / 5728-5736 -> 99.6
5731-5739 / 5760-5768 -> 99.2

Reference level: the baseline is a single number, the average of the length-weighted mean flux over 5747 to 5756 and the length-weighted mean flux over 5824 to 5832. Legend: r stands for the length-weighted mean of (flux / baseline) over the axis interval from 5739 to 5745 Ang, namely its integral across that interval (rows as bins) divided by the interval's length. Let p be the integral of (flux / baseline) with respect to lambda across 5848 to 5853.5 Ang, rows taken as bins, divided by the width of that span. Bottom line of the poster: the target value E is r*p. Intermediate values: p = 0.94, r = 0.93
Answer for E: 0.8759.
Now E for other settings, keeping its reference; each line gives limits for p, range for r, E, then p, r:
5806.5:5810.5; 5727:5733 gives 0.9660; 1.02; 0.94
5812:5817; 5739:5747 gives 0.9567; 1.03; 0.93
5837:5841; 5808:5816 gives 0.9545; 0.95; 1.01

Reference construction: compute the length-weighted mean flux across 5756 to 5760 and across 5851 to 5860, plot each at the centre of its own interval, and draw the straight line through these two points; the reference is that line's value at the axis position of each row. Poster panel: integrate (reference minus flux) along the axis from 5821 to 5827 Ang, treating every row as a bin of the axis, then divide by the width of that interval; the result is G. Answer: -2.1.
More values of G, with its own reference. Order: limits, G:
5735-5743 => 1.2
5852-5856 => -0.5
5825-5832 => -1.3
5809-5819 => -1.4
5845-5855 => 1.7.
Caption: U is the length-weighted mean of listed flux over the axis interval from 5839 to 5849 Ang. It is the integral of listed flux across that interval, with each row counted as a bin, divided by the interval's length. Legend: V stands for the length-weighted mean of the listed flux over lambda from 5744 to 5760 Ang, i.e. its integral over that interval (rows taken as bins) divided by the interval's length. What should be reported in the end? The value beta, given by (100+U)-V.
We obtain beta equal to 99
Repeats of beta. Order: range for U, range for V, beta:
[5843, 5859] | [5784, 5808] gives 99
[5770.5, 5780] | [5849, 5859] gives 98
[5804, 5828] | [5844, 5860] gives 102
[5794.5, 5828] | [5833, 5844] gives 102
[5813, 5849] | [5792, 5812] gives 100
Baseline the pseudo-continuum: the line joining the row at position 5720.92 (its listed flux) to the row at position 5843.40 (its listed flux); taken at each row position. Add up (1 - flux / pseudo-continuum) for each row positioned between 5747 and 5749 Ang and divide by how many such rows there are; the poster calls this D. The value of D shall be 0.06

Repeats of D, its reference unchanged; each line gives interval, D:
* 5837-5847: 0.00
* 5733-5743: 0.09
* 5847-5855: -0.01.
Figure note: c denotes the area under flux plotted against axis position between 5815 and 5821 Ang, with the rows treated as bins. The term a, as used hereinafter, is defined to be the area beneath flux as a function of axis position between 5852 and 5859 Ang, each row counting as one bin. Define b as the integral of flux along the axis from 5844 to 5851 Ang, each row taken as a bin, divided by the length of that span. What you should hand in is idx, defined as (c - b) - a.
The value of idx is -36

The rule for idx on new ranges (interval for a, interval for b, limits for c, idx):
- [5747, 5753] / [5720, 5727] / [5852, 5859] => 12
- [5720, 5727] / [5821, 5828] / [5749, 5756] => -14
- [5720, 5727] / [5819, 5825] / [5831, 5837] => -34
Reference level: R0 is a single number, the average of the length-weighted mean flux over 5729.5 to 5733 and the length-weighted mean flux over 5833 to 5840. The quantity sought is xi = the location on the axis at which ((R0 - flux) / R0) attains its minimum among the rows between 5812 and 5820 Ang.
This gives 5816.55 Ang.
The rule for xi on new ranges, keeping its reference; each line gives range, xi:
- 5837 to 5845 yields 5839.36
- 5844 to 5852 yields 5848.78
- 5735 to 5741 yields 5739.39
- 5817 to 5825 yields 5823.25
